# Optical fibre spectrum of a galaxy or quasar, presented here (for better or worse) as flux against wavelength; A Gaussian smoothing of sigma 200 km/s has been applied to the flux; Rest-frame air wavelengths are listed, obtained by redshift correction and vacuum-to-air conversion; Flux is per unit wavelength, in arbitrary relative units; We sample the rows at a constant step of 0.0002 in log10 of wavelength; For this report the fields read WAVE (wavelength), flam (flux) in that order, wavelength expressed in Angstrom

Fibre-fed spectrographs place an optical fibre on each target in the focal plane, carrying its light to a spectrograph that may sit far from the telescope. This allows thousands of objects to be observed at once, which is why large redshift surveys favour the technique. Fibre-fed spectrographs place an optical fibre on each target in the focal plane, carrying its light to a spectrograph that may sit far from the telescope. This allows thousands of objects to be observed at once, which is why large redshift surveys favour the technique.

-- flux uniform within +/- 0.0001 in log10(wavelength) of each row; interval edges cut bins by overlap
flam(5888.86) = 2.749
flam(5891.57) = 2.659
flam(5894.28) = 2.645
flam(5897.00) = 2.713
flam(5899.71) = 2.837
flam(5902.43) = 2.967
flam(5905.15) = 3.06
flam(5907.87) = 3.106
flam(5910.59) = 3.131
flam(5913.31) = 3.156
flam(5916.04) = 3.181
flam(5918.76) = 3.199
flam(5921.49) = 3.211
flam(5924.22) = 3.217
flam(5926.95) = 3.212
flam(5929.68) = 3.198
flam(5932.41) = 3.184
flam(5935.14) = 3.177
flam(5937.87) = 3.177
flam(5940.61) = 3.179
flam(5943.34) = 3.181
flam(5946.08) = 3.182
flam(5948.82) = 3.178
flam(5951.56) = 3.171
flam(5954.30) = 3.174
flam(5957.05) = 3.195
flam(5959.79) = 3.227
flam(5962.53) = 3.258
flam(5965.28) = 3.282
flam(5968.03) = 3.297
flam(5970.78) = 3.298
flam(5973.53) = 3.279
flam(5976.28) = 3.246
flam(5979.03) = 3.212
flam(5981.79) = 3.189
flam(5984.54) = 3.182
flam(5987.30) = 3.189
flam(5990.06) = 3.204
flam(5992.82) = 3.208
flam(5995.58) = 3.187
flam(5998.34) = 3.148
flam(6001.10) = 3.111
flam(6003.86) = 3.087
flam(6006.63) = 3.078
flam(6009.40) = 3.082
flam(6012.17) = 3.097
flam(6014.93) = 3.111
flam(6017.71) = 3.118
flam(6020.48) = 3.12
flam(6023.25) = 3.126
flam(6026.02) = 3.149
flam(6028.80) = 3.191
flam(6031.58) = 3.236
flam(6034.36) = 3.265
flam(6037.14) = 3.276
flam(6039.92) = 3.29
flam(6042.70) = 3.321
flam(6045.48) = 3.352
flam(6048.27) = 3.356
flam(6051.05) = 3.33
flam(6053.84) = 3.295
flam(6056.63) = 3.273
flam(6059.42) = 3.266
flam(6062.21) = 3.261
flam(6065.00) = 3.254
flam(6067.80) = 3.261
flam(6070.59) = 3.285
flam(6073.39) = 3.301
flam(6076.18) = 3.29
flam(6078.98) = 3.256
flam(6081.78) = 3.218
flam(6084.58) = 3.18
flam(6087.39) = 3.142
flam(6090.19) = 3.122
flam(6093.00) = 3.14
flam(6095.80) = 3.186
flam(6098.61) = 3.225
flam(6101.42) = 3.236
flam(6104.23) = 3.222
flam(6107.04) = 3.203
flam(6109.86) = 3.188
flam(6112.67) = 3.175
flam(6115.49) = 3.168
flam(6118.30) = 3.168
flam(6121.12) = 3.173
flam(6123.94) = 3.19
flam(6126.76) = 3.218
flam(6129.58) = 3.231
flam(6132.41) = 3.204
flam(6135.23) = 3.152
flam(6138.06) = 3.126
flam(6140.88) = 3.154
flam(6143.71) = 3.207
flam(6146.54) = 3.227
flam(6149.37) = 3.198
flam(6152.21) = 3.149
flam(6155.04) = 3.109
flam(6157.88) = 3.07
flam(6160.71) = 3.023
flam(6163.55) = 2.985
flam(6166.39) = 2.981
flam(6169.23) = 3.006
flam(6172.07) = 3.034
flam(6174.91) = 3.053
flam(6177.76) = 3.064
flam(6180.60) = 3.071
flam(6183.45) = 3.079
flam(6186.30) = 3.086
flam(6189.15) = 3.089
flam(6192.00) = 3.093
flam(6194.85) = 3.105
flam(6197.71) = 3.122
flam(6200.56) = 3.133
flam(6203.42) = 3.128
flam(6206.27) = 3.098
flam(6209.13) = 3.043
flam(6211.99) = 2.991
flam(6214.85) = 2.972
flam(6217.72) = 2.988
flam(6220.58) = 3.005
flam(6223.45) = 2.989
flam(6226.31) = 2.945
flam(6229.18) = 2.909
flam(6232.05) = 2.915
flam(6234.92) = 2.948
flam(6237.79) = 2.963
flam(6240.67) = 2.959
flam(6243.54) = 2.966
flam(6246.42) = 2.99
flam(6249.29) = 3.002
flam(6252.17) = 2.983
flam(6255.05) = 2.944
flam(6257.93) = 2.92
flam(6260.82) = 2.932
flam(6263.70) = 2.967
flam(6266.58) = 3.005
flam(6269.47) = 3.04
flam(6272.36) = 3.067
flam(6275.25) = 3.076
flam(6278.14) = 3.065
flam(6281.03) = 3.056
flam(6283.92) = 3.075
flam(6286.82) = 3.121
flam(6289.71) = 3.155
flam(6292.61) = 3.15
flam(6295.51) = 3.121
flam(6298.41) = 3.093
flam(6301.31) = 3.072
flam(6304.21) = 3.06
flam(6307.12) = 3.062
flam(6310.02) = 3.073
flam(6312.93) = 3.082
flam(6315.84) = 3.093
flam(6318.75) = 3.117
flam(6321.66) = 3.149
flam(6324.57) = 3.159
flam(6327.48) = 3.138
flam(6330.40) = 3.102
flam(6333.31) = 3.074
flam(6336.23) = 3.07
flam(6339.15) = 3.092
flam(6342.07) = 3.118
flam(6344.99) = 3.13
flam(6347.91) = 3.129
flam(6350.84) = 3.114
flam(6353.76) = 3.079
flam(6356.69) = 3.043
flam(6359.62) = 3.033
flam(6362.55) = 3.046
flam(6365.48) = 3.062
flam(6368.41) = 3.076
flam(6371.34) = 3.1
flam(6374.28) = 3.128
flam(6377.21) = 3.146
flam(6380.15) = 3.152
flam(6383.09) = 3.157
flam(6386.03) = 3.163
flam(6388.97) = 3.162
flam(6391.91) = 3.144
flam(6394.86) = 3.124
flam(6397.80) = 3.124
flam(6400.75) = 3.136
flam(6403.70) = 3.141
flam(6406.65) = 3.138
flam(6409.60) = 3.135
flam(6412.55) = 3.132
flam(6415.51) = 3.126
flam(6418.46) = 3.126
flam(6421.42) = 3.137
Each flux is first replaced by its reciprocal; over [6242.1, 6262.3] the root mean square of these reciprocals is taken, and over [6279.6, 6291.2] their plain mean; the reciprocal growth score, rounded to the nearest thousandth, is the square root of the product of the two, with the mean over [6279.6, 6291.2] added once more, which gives 0.652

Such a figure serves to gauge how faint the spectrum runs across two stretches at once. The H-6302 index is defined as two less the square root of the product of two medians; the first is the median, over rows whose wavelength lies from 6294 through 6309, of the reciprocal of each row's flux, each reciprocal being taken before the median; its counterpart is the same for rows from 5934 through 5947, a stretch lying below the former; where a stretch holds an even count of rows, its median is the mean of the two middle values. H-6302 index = 1.68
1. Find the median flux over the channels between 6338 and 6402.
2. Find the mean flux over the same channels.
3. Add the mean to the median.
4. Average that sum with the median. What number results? 4.68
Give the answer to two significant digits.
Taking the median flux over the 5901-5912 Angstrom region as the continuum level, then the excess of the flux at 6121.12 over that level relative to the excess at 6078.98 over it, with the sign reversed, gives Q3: -0.52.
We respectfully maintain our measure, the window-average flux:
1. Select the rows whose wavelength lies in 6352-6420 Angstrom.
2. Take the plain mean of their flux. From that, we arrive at 3.12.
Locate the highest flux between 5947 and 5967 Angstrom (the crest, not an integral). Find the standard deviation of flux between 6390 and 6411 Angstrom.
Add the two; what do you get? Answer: 3.29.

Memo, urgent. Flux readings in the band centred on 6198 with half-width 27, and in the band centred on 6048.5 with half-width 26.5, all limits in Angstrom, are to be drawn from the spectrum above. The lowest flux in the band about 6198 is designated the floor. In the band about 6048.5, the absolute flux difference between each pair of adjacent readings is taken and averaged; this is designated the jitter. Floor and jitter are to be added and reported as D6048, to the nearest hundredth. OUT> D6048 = 2.99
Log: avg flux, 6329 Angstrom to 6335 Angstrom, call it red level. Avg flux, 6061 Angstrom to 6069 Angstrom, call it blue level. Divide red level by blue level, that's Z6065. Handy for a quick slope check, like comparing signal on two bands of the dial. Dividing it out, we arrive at 0.95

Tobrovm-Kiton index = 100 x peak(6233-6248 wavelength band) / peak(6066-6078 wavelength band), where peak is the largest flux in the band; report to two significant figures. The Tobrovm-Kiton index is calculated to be 91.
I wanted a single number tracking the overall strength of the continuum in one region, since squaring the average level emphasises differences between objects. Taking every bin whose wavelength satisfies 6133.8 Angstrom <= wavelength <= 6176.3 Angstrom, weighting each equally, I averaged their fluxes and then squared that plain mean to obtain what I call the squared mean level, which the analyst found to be 9.6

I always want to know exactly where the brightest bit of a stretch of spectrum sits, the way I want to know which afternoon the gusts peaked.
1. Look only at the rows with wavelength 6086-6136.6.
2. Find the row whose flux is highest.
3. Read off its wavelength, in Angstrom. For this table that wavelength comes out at 6101.42 Angstrom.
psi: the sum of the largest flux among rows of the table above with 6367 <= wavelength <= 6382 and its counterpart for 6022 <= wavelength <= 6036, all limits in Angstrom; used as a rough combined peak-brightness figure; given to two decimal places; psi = 6.42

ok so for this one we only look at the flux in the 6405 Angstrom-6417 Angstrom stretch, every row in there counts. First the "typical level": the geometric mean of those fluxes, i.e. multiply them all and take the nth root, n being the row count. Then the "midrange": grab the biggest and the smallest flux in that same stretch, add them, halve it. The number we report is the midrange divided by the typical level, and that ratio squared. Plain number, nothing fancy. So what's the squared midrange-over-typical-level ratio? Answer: 1.00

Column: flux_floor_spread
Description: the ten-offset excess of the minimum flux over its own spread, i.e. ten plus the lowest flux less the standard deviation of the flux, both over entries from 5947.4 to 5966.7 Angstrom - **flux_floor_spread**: 13.1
